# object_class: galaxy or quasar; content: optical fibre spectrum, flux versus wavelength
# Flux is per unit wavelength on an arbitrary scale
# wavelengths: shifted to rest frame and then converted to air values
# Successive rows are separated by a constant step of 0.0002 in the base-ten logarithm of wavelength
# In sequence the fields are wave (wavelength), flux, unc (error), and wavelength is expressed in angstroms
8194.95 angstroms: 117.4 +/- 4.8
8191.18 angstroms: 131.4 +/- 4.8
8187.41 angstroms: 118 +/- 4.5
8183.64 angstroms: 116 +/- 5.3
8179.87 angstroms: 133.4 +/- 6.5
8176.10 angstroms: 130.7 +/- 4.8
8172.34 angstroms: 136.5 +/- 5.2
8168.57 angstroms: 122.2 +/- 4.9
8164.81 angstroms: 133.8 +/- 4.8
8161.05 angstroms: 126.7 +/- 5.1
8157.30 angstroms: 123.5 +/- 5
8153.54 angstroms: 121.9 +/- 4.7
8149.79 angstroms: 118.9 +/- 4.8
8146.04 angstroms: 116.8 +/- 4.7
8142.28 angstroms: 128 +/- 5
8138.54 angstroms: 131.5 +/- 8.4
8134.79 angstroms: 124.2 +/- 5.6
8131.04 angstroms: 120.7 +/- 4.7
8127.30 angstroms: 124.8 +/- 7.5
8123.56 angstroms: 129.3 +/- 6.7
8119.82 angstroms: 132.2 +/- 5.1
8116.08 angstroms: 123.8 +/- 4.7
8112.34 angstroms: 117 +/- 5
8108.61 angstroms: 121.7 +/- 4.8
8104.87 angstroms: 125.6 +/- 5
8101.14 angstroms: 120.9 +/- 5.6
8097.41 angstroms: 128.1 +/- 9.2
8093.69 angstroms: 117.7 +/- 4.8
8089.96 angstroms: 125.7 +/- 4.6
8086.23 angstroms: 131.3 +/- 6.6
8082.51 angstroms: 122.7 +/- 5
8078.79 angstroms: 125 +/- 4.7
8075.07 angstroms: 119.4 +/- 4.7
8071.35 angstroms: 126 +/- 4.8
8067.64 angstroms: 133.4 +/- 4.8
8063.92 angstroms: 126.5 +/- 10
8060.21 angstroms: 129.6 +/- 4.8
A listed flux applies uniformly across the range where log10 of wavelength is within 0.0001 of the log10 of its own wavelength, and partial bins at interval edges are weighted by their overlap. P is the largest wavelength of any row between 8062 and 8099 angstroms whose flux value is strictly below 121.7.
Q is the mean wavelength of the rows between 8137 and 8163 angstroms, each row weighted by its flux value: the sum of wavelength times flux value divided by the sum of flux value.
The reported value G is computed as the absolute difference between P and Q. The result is 56.0 angstroms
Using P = 8093.69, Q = 8149.7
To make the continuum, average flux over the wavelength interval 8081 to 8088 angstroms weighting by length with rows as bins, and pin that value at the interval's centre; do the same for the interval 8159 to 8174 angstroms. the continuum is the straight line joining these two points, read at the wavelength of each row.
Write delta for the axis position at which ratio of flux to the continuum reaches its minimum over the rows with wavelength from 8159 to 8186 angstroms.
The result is 8183.64 angstroms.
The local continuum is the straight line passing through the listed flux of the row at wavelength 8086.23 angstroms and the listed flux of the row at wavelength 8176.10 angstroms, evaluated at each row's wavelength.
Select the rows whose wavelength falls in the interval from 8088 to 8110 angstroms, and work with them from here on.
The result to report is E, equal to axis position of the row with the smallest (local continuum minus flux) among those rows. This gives 8097.41 angstroms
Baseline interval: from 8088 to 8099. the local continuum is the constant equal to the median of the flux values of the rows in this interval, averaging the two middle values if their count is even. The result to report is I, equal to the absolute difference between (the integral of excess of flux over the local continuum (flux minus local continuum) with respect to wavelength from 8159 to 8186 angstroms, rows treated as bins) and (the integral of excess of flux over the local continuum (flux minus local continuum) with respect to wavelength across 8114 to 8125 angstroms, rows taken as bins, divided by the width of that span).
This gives 66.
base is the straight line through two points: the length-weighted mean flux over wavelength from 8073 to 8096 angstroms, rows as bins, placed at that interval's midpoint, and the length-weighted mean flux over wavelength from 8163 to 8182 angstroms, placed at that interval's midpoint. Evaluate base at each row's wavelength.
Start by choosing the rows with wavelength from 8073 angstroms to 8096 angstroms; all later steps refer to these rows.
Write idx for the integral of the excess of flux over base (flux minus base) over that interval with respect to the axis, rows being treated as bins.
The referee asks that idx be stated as 0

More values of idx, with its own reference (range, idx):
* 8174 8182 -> 1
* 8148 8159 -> -89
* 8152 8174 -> -62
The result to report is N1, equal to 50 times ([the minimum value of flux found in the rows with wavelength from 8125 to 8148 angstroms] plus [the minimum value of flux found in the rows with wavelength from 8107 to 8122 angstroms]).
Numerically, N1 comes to 11690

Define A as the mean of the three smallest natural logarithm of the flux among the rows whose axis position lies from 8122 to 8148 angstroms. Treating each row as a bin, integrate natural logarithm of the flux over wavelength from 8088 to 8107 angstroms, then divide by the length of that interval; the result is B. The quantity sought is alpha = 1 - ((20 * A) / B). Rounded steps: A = 4.792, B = 4.82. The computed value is -18.90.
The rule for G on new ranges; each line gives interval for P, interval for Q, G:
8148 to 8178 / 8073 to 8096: 65.4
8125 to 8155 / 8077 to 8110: 56.2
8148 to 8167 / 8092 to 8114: 46.8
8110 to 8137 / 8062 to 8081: 59.8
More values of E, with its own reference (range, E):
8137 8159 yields 8138.54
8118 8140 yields 8119.82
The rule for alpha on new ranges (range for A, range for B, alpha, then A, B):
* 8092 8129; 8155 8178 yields -18.66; 4.775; 4.86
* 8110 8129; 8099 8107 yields -18.96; 4.803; 4.81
